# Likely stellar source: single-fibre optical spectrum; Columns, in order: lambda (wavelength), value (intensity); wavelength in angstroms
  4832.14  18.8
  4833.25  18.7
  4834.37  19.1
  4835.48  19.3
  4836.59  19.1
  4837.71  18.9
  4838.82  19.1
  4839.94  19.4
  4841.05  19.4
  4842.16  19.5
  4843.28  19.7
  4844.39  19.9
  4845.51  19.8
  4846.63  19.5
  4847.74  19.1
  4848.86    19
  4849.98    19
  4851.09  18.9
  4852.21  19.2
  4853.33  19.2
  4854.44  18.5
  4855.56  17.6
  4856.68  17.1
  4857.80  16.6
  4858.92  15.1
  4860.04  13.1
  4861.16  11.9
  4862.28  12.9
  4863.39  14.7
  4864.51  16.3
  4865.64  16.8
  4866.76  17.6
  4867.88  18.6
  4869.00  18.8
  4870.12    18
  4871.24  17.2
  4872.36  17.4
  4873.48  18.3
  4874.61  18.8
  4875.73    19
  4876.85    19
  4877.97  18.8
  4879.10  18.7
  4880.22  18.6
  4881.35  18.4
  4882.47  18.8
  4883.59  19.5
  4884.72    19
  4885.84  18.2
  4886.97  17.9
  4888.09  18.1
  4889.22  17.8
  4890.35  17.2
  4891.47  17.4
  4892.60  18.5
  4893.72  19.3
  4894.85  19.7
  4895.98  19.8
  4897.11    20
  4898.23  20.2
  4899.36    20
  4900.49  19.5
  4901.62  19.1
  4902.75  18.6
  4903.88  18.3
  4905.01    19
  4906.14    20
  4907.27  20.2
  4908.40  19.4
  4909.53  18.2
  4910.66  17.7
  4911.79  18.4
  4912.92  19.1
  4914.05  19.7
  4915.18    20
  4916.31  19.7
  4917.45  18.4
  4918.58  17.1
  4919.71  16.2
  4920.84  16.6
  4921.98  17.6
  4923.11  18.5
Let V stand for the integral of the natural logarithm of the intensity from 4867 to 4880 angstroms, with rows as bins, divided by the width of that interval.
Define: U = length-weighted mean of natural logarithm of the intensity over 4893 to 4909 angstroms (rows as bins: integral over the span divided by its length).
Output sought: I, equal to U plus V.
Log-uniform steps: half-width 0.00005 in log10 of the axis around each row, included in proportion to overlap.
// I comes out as 5.88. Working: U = 2.97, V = 2.91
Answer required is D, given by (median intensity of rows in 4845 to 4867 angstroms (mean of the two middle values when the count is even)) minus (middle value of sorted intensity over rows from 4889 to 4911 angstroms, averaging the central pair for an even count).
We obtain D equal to -1.6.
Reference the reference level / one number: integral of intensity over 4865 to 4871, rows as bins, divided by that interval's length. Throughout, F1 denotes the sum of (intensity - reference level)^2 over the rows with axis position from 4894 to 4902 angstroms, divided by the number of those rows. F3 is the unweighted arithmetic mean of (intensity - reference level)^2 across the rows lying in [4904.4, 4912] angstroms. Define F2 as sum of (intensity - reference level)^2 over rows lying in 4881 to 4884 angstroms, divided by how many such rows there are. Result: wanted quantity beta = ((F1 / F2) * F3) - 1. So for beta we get 4.8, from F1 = 3.6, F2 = 1.2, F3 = 2.0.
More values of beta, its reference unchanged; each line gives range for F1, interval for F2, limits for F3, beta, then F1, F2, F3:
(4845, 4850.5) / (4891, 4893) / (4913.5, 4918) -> 17.9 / 2.0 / 0.3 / 2.8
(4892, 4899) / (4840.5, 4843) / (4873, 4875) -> -0.3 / 3.2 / 2.4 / 0.5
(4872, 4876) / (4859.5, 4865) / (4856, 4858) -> -1.0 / 0.6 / 19.3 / 1.1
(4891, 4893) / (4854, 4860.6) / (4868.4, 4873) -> -1.0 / 0.3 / 5.6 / 0.4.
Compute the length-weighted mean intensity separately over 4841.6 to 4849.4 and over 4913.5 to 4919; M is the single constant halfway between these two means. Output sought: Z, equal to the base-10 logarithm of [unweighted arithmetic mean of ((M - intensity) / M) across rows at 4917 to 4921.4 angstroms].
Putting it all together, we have -0.9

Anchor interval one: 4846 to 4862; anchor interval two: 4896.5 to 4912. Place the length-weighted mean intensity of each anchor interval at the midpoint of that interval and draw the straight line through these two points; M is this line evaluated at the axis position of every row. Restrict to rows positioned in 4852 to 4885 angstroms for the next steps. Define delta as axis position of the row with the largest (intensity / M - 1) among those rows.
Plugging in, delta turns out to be 4852.21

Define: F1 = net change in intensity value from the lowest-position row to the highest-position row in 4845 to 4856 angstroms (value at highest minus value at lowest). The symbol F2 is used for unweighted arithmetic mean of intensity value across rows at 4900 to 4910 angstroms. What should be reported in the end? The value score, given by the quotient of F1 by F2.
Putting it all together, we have -0.11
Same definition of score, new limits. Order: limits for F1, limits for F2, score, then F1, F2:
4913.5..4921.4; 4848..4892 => -0.18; -3.1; 17.6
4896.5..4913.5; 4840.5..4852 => -0.05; -0.9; 19.4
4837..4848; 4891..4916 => 0.01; 0.2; 19.2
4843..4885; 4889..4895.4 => -0.04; -0.7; 18.3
